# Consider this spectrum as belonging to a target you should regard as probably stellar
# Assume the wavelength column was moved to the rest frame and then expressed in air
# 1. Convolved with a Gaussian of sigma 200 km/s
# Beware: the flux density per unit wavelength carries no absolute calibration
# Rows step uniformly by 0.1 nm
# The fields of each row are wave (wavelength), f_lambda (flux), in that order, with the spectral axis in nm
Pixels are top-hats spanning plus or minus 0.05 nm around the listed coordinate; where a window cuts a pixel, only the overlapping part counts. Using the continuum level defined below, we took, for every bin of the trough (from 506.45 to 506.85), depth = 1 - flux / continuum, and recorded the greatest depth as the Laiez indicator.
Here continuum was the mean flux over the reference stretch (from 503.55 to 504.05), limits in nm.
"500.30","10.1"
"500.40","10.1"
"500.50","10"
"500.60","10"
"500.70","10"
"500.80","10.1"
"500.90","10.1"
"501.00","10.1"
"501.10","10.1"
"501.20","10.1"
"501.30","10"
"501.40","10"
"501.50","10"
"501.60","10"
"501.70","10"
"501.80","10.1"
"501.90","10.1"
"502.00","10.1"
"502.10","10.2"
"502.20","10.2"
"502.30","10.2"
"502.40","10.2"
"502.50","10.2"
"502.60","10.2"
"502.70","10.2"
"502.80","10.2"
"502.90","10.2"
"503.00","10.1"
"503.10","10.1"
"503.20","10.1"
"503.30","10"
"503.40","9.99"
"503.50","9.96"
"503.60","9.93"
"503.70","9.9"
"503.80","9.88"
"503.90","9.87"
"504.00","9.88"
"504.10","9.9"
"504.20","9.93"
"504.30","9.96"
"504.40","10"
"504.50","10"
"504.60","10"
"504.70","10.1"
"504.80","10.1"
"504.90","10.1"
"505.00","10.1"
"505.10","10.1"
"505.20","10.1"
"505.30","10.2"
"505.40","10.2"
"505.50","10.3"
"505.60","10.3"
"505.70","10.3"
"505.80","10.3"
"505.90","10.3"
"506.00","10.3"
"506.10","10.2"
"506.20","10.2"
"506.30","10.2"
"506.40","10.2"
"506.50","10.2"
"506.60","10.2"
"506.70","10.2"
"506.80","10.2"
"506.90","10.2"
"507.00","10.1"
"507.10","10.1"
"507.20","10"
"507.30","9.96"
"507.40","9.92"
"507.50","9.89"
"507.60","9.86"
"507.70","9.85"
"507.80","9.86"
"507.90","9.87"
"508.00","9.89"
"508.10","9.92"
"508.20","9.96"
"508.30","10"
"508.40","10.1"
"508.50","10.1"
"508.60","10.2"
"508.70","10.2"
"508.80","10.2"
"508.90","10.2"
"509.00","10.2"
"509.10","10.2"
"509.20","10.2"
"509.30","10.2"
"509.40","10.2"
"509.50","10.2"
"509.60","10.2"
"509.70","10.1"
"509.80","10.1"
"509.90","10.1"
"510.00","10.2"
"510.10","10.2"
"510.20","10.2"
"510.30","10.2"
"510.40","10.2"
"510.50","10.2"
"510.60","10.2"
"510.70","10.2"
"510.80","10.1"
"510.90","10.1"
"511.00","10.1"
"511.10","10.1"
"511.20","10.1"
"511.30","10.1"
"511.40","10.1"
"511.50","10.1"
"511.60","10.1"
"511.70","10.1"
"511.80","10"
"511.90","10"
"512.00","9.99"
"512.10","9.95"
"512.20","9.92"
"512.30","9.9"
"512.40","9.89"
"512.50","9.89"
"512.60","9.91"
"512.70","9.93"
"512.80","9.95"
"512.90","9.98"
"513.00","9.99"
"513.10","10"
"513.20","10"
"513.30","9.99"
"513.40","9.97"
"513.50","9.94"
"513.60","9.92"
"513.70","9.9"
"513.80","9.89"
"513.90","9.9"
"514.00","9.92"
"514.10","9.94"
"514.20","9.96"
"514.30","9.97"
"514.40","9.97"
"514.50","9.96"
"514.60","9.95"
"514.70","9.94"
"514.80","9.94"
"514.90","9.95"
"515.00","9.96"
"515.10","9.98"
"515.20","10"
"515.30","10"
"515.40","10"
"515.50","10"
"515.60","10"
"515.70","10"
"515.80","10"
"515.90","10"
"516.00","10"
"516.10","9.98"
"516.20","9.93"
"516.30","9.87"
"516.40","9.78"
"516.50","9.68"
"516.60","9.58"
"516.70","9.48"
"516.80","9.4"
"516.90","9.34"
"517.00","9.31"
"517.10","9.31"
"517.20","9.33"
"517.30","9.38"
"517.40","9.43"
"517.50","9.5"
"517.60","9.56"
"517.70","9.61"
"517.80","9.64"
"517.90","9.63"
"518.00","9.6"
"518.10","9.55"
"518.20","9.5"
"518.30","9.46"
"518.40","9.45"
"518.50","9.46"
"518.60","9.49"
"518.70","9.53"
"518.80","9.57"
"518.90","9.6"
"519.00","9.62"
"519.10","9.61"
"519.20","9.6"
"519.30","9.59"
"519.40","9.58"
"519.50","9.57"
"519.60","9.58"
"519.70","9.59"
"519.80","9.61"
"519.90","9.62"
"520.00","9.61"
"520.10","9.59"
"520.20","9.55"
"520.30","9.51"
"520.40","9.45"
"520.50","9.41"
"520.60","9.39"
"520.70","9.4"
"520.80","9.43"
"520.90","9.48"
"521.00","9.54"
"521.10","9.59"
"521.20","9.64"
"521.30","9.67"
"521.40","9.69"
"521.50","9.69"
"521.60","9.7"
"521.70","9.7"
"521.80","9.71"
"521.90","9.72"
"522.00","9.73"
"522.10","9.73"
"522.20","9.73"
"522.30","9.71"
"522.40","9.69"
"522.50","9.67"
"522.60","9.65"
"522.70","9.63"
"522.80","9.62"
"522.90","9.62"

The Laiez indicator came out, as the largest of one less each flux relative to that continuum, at -0.0311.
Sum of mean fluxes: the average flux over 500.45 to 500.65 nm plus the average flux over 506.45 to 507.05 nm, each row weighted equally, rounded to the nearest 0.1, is 20.2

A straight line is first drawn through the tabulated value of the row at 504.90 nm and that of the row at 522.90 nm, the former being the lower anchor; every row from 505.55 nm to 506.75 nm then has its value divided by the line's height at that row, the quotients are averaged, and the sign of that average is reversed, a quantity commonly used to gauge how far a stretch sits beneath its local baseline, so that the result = -1.02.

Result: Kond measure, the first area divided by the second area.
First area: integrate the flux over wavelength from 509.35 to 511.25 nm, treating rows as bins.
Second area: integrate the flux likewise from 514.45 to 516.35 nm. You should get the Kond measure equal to 1.019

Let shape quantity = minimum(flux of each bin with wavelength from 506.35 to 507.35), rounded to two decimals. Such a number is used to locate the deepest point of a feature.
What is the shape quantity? 9.96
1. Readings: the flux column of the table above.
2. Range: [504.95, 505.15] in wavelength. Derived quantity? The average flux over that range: 10.1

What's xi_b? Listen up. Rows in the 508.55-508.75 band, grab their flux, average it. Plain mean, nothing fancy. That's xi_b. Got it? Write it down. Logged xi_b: 10.2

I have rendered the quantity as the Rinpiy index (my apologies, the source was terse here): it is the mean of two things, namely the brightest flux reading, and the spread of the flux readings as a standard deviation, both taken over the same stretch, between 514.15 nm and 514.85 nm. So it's 4.99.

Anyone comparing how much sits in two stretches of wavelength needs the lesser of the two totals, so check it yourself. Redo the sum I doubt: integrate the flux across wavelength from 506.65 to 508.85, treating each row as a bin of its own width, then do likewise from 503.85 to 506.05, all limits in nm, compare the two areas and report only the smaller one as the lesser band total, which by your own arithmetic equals 22.1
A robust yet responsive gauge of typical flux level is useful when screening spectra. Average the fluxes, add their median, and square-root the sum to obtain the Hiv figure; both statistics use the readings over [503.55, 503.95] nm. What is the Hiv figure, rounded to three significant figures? 4.45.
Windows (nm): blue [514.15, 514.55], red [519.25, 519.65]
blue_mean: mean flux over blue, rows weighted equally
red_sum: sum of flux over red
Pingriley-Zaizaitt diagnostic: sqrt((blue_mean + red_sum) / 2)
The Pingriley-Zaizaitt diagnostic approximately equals 4.91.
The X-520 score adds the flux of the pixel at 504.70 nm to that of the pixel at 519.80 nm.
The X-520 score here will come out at 19.7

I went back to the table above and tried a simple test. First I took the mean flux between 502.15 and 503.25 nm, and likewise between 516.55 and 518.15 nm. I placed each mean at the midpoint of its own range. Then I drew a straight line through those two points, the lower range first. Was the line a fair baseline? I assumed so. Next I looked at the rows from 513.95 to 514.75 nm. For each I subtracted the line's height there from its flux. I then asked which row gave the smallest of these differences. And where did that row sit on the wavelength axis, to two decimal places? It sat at 514.00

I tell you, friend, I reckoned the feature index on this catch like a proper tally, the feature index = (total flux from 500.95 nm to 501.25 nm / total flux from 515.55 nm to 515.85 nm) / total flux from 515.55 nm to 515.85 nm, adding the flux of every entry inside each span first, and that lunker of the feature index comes 0.0337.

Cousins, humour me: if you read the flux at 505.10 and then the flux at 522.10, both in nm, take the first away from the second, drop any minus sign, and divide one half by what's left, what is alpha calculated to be 1.4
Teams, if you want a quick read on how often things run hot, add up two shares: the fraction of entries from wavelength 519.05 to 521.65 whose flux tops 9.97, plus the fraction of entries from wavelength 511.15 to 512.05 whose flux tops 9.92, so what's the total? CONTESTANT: 1.0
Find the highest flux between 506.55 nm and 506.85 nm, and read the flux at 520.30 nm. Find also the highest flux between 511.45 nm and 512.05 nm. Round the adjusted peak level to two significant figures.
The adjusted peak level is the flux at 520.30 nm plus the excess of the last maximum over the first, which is 9.4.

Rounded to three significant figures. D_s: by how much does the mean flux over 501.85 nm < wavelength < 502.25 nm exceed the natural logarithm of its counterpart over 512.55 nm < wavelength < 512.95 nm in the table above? 7.85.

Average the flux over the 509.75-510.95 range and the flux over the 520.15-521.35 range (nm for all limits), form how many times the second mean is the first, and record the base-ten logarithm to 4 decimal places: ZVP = -0.0292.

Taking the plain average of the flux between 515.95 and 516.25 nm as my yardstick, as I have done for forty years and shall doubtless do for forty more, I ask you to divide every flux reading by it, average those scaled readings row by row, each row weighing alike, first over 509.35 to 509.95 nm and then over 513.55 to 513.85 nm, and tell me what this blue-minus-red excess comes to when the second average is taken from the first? 0.025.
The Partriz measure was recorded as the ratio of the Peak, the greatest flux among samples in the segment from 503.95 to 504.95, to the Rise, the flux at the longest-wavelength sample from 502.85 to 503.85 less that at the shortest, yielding -32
